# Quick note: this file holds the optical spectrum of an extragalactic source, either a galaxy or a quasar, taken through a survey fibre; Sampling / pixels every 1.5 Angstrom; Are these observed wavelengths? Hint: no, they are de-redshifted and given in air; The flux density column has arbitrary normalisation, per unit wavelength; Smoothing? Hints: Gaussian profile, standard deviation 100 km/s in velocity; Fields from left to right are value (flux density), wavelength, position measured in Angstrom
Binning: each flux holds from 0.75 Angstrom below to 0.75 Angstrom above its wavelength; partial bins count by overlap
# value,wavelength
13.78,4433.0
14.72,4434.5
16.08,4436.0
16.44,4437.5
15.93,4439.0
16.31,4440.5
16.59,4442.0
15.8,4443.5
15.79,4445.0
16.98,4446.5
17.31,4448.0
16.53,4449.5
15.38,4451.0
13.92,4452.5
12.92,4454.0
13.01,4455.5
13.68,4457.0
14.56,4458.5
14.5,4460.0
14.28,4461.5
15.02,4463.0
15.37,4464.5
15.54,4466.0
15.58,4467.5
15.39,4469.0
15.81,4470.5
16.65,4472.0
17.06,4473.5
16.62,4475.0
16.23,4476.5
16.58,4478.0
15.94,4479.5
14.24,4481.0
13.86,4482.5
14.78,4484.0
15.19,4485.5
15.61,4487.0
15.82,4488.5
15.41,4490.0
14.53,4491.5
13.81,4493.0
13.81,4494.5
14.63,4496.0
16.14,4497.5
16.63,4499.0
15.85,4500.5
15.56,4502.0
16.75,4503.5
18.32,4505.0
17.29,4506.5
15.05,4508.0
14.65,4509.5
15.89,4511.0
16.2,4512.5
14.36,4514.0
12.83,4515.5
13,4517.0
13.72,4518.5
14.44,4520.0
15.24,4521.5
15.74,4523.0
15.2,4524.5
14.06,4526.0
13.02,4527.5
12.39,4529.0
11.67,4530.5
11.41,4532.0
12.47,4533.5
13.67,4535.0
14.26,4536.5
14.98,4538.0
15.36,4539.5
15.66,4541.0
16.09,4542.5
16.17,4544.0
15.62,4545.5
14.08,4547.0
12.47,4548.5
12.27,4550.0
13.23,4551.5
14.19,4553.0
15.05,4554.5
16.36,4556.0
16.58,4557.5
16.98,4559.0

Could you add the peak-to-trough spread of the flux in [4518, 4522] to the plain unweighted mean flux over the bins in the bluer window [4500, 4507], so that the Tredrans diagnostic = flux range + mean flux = 18.3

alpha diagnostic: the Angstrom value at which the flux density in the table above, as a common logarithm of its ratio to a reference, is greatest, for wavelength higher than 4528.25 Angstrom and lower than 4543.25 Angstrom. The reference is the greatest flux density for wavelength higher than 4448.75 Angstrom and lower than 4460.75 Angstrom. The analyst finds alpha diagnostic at 4542.5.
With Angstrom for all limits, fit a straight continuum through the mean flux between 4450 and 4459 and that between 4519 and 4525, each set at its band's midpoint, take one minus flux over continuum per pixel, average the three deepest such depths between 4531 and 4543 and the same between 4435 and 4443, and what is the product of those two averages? -0.03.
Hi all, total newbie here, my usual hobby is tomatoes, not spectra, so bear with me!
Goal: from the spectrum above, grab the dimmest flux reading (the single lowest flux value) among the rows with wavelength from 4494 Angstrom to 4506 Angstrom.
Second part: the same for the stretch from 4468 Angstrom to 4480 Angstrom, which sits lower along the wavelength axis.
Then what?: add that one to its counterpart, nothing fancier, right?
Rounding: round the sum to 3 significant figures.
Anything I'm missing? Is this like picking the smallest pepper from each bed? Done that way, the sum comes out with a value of 29.2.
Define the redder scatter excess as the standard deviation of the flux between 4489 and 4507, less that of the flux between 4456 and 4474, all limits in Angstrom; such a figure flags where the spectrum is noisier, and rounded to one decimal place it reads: 0.4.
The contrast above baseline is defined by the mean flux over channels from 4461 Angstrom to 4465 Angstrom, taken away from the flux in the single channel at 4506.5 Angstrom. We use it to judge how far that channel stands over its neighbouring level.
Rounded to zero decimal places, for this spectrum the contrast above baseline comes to 2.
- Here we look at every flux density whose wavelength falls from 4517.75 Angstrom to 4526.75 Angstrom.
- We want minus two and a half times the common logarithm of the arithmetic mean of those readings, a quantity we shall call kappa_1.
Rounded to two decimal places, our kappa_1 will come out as -2.92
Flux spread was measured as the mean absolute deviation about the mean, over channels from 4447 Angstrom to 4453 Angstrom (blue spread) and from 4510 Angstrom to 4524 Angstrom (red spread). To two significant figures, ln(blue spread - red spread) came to -2.3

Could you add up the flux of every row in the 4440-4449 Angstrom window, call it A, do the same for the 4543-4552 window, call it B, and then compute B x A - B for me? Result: 8198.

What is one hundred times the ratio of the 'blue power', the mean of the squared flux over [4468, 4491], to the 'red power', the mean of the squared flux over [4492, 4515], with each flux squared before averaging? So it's 100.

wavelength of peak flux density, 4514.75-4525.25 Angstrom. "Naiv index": 4523.0 Angstrom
